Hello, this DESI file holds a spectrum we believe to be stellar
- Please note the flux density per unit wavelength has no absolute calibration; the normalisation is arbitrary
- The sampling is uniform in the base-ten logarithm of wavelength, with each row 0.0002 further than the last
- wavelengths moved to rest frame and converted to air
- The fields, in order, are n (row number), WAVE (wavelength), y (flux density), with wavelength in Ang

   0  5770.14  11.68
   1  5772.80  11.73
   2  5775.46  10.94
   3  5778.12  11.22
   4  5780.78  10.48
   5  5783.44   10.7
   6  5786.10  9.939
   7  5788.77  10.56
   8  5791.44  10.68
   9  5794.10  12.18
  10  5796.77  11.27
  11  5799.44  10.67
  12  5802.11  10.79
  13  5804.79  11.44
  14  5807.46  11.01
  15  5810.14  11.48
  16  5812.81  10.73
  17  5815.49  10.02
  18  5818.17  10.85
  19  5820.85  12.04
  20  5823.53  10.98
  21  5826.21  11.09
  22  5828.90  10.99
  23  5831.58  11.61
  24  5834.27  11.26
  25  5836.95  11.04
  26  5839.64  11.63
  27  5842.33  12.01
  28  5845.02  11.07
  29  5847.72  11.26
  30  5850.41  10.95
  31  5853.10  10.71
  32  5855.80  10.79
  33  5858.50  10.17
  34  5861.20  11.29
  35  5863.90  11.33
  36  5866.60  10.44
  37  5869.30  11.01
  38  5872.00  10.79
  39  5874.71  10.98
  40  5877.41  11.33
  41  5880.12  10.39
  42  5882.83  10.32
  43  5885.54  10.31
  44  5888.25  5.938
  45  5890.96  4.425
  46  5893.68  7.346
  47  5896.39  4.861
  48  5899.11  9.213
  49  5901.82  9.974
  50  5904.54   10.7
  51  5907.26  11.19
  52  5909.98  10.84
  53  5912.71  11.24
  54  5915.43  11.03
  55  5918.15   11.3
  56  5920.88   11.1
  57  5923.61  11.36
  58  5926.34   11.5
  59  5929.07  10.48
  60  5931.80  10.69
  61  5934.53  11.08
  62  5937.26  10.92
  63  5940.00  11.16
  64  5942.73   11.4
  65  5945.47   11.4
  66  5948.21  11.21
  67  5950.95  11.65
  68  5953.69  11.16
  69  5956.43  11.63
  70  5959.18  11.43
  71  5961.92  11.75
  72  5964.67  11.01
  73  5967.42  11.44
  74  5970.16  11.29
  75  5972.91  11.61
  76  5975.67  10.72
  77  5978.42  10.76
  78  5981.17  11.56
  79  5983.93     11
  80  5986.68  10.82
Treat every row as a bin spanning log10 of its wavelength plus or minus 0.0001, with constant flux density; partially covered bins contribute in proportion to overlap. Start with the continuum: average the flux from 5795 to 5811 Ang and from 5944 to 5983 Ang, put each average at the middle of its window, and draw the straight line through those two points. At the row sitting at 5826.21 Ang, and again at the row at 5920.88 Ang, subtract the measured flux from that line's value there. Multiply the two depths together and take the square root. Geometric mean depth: 0.1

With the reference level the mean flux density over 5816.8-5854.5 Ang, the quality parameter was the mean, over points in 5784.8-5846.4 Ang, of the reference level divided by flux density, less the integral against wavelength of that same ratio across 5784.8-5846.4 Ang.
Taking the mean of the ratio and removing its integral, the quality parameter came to -62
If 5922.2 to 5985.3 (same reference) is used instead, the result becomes -62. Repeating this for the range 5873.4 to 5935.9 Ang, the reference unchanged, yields -75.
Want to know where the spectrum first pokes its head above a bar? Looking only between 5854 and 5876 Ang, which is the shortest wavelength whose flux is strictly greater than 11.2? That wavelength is 5861.20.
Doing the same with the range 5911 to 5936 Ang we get 5912.71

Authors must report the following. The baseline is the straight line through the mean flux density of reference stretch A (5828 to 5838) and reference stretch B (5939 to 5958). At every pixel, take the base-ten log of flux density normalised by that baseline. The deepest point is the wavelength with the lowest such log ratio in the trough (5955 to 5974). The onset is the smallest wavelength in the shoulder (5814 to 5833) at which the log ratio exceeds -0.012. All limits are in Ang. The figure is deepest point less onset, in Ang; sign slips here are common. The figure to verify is 143.8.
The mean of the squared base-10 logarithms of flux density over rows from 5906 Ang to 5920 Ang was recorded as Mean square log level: 1.09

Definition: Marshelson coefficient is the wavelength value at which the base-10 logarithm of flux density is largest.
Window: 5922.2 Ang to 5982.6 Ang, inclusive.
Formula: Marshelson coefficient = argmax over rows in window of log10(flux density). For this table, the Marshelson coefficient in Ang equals 5961.92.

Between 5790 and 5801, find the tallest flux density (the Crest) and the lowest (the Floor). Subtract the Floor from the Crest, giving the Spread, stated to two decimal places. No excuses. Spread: 1.51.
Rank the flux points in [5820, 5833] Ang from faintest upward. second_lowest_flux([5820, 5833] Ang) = 10.99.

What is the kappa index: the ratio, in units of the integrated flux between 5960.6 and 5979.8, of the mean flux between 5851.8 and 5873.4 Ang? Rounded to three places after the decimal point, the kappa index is 0.050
